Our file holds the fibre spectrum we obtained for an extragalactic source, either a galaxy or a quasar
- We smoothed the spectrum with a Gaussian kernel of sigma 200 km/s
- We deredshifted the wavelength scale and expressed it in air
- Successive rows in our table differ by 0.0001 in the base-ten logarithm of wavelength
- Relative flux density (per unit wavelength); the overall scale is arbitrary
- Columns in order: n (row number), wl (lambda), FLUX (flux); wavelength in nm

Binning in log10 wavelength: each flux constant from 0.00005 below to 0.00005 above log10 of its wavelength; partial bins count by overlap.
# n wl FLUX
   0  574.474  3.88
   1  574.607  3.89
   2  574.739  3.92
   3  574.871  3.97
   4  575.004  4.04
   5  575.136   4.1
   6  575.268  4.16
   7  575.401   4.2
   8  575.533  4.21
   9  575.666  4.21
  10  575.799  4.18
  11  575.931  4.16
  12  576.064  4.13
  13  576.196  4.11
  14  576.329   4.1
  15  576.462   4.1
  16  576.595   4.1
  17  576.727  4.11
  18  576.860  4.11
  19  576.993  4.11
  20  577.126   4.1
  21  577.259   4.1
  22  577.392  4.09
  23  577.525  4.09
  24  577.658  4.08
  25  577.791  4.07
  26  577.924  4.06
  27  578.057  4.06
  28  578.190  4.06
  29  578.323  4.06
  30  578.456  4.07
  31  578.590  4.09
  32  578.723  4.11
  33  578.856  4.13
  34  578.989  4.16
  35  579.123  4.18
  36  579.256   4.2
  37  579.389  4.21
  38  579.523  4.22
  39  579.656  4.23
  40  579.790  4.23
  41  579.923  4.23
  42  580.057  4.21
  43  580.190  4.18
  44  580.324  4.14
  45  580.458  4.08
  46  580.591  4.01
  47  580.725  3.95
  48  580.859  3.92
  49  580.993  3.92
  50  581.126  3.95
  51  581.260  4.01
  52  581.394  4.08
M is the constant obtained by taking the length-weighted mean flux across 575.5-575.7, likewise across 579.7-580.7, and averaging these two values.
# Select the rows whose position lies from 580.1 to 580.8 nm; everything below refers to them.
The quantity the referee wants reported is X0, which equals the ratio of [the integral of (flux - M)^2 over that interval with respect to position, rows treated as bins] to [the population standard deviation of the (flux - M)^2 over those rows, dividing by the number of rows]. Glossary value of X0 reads 0.6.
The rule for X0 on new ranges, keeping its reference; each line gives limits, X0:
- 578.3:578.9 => 1.0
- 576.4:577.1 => 4.8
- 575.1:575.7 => 0.5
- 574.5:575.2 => 1.1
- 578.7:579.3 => 0.5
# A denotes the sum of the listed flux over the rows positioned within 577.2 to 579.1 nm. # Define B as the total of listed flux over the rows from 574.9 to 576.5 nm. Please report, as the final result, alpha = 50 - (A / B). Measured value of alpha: 48.8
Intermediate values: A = 57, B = 50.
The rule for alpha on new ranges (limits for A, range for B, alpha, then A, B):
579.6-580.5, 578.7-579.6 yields 49.0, 29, 29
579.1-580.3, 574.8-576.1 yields 49.1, 38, 41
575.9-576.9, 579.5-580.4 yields 48.9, 33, 29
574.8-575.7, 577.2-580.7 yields 49.7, 29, 107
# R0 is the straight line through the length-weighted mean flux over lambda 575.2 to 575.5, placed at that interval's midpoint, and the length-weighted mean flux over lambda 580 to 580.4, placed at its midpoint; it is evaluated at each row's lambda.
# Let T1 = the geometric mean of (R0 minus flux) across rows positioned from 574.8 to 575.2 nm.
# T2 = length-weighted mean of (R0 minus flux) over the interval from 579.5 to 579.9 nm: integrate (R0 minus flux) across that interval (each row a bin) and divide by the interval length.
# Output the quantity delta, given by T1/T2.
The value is -2.6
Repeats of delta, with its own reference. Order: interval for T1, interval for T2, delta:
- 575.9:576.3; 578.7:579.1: 1.4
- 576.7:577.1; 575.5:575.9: -9.0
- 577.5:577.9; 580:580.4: -55.8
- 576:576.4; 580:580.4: -39.7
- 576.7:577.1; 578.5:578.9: 1.0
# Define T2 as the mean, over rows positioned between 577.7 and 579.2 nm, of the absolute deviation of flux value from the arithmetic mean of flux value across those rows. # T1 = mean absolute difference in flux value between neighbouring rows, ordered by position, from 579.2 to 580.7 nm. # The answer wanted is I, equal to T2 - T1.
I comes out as 0.011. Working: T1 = 0.025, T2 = 0.04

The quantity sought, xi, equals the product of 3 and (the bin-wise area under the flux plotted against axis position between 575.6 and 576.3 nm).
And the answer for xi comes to 8.7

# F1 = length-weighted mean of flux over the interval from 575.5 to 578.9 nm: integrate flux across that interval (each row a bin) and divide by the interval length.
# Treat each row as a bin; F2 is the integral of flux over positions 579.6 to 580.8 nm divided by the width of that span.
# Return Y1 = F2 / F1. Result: 1.01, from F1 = 4.11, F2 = 4.14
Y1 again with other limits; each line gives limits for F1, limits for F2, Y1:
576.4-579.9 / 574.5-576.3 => 0.99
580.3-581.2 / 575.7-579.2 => 1.03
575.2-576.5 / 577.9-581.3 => 0.99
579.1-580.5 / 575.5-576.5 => 0.99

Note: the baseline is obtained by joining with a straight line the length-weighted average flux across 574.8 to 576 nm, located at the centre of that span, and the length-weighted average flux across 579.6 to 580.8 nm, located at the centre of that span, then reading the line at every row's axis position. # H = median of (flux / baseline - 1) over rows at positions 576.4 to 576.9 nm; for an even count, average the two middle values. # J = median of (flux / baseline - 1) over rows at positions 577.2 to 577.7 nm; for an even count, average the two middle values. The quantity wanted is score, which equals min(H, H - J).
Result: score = -0.007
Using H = -0.007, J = -0.0110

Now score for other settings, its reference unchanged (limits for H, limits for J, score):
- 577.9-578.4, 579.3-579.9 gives -0.040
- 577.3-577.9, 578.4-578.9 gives -0.012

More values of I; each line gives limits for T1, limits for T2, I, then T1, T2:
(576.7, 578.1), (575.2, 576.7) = 0.034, 0.005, 0.04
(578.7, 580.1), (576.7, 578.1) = 0.002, 0.014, 0.02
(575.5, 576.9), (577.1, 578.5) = 0.002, 0.012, 0.01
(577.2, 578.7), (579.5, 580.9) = 0.093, 0.007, 0.10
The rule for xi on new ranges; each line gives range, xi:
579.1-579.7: 7.6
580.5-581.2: 8.3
